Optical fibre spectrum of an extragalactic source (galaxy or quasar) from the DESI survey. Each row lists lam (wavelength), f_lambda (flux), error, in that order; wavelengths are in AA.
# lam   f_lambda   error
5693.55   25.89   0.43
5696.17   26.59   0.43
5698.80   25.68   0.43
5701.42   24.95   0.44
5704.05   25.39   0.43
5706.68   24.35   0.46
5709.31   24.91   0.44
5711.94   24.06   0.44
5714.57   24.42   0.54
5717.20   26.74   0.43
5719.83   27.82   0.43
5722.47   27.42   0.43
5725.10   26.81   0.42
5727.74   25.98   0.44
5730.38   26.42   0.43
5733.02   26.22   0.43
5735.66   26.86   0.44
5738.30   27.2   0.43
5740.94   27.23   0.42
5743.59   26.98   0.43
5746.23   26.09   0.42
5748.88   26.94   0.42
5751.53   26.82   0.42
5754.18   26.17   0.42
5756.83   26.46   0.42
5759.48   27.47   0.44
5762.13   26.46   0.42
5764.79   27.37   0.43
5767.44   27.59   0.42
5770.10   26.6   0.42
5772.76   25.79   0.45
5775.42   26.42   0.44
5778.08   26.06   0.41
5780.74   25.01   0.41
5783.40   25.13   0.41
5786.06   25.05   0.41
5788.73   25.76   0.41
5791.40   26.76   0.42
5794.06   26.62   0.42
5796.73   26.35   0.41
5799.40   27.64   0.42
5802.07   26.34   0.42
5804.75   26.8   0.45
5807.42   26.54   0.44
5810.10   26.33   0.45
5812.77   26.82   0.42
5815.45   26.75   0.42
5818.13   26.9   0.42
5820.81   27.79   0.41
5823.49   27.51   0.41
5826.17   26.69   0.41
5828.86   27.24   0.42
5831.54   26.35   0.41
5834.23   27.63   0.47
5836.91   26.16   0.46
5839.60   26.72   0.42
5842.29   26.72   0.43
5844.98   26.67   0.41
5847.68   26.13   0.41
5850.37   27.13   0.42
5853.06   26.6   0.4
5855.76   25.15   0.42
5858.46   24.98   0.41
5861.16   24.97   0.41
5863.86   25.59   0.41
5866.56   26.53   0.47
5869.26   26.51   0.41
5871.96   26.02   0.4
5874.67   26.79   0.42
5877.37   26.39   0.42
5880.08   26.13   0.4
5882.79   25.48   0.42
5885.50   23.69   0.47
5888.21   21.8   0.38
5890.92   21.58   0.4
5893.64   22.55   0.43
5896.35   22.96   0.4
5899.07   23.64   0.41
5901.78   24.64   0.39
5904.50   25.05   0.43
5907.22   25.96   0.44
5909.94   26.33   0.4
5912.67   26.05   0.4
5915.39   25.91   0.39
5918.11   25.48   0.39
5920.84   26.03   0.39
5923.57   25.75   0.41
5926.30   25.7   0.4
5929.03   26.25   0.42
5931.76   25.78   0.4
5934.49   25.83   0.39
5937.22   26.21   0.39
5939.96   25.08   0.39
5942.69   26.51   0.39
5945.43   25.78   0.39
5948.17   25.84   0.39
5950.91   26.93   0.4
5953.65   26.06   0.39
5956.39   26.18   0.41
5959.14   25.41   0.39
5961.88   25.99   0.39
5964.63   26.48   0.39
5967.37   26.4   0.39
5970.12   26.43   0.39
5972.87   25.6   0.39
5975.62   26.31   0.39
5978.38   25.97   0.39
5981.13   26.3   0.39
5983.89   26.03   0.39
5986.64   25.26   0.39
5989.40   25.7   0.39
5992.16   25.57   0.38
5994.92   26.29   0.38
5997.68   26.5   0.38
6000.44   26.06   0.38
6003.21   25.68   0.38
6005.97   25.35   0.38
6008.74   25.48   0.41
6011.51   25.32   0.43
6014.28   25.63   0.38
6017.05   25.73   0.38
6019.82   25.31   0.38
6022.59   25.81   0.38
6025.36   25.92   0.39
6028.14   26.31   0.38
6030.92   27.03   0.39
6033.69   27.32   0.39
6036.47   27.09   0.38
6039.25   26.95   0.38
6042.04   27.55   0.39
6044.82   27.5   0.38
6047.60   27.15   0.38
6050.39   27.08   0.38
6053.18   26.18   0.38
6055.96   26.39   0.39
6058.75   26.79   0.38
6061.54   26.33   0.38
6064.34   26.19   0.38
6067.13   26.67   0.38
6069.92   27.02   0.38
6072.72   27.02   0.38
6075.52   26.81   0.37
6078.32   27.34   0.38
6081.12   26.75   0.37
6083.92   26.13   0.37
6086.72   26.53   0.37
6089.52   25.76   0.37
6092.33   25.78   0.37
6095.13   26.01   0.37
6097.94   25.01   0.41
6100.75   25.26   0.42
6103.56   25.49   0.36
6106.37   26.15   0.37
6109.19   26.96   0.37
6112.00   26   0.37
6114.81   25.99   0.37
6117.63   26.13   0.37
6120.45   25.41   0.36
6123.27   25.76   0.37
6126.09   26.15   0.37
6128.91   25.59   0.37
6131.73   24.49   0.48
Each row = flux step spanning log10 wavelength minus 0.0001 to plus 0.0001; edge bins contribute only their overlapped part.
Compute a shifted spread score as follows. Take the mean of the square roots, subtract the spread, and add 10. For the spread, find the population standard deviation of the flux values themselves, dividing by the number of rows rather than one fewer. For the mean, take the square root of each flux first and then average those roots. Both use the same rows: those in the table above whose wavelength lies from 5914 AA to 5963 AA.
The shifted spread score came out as 14.7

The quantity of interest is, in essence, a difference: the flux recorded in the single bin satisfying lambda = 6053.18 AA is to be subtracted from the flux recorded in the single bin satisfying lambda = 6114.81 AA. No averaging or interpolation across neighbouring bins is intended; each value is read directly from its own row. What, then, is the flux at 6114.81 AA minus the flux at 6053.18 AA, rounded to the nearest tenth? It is -0.2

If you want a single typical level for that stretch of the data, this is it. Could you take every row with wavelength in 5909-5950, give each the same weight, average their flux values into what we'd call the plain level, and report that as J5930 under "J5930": 25.9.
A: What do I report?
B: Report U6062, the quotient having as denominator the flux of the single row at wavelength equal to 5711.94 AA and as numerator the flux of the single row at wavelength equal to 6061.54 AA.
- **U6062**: 1.09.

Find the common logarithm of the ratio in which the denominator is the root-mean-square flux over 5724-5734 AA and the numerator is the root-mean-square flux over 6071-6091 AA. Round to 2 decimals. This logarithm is 0.00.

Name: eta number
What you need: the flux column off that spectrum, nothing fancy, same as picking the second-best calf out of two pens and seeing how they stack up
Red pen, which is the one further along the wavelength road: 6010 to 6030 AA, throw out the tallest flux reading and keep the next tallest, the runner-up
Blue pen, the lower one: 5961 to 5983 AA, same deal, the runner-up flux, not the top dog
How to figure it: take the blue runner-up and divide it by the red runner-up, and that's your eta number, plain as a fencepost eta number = 1.02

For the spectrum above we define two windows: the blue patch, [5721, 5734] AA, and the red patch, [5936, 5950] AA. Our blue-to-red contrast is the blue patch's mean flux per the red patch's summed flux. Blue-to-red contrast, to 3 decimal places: 0.205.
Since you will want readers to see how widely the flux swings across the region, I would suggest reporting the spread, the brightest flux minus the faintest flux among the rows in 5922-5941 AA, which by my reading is 1.2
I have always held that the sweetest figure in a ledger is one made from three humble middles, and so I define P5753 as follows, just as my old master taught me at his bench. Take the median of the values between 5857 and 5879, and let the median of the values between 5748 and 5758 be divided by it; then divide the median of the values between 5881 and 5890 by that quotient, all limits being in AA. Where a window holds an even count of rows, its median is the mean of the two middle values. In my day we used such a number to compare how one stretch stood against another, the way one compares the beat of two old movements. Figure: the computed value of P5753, 23.3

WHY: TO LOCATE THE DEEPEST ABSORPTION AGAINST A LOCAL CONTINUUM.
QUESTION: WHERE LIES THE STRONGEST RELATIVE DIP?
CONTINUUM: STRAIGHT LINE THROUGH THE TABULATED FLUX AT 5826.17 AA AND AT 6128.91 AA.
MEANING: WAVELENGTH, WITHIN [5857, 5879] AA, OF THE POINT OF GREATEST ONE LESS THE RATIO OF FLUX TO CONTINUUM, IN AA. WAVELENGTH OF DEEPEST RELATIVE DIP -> 5861.16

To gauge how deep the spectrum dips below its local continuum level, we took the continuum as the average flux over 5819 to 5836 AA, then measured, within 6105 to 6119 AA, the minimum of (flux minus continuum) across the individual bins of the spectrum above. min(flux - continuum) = -1.2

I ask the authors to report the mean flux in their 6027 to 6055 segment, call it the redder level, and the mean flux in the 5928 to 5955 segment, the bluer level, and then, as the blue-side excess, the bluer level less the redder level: -0.99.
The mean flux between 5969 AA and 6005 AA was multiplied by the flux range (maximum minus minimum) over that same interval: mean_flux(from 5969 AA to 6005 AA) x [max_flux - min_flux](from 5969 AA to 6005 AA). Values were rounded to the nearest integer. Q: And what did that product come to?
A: 32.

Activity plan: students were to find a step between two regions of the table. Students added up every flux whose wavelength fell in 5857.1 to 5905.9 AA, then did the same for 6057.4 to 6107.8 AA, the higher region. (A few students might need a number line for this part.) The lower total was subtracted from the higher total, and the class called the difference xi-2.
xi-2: 28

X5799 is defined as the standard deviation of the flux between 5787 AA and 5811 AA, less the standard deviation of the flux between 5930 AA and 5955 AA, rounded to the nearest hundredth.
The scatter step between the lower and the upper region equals -0.01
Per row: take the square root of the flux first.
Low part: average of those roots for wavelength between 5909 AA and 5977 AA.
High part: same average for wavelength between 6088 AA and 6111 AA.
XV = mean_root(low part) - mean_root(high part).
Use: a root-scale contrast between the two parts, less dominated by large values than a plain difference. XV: 0.02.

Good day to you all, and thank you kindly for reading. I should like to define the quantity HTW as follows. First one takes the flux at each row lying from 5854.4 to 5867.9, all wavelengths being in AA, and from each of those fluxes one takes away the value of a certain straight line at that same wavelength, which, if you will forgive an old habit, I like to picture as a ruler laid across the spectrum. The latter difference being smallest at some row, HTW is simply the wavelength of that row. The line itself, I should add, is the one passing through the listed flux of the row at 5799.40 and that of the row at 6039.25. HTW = 5861.16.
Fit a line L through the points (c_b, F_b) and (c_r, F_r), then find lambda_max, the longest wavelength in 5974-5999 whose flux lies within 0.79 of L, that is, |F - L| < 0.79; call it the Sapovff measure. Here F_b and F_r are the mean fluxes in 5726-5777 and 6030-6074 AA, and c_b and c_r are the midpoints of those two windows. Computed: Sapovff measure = 5997.68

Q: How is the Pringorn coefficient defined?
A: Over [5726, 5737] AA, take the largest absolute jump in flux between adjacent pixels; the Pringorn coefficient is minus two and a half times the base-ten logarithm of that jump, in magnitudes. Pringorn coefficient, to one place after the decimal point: 0.5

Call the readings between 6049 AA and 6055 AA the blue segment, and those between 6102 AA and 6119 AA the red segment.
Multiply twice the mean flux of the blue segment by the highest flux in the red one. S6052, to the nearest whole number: 1436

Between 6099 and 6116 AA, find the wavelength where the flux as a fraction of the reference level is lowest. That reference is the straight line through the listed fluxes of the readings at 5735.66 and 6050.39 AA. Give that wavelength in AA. 6100.75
